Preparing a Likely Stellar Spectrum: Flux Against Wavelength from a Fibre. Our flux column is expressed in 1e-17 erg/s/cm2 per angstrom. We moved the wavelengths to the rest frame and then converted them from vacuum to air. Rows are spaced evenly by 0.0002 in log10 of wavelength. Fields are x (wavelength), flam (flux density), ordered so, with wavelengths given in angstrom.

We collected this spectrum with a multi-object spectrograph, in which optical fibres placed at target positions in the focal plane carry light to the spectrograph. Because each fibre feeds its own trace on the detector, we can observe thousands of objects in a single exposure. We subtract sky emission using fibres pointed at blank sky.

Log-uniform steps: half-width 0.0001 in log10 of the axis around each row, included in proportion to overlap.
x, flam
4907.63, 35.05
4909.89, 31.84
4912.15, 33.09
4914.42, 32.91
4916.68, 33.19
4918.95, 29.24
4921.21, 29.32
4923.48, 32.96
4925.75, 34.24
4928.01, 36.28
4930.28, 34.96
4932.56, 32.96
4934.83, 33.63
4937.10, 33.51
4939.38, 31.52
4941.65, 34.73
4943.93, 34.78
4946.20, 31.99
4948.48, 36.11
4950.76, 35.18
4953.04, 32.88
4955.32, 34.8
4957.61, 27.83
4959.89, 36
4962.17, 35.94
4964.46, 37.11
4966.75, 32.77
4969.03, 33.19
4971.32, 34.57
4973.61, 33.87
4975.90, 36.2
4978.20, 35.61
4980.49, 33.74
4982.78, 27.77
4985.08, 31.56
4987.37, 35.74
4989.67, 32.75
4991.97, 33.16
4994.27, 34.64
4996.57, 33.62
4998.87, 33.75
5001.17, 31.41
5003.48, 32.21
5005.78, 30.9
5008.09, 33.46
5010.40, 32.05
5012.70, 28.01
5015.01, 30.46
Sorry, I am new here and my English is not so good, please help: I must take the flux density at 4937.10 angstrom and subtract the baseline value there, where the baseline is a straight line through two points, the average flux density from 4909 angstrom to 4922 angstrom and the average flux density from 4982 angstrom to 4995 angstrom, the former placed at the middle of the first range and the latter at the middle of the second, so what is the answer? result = 1.6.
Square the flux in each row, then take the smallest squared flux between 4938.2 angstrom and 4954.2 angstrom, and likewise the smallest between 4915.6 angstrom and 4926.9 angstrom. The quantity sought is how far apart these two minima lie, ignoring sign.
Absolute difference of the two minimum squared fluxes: 139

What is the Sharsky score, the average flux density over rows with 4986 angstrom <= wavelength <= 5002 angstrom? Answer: 33.6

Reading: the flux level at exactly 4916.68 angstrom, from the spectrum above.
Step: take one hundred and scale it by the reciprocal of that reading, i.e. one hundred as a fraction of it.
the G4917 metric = 3.01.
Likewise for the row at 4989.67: 3.05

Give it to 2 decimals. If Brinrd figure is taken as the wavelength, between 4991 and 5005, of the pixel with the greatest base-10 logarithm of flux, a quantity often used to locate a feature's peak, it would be 4994.27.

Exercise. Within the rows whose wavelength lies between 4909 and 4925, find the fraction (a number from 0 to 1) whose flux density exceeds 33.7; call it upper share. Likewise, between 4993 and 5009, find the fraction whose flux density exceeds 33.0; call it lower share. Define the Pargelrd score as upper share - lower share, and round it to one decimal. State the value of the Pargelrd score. -0.6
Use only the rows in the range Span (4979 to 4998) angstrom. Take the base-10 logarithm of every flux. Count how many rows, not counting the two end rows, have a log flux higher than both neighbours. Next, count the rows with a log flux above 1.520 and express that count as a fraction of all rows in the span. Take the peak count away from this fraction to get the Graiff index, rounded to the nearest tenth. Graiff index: -1.4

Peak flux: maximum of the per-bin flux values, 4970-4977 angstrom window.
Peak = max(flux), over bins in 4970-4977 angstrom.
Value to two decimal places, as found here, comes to 36.20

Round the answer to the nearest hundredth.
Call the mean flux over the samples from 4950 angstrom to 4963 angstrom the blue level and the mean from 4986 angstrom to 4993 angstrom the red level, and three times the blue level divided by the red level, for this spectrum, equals 2.99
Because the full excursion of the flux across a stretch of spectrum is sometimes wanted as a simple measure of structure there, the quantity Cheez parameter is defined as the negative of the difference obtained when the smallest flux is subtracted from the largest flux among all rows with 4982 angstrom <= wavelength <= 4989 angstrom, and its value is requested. -8.0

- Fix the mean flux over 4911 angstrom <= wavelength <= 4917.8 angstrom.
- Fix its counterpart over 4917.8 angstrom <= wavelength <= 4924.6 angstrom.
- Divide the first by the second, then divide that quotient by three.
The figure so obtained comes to 0.361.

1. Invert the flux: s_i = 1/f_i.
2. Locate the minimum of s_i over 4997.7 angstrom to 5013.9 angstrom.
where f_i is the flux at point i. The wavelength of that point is 4998.87 angstrom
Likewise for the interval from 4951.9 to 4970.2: 4964.46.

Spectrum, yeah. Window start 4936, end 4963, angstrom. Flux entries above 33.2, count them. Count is 8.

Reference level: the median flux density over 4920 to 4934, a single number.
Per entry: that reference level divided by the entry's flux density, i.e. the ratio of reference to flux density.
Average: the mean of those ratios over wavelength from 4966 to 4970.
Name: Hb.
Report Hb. 1.02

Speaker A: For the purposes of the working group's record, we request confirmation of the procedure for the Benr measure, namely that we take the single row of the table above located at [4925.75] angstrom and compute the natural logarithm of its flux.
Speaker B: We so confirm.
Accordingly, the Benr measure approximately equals 3.53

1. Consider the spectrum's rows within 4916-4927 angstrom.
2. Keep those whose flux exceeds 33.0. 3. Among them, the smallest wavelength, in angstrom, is 4916.68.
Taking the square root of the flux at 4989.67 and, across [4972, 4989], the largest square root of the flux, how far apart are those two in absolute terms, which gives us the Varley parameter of 0.29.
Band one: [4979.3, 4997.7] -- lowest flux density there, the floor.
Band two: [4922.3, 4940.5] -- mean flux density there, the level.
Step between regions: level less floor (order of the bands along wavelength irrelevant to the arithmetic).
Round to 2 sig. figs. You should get 6.0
